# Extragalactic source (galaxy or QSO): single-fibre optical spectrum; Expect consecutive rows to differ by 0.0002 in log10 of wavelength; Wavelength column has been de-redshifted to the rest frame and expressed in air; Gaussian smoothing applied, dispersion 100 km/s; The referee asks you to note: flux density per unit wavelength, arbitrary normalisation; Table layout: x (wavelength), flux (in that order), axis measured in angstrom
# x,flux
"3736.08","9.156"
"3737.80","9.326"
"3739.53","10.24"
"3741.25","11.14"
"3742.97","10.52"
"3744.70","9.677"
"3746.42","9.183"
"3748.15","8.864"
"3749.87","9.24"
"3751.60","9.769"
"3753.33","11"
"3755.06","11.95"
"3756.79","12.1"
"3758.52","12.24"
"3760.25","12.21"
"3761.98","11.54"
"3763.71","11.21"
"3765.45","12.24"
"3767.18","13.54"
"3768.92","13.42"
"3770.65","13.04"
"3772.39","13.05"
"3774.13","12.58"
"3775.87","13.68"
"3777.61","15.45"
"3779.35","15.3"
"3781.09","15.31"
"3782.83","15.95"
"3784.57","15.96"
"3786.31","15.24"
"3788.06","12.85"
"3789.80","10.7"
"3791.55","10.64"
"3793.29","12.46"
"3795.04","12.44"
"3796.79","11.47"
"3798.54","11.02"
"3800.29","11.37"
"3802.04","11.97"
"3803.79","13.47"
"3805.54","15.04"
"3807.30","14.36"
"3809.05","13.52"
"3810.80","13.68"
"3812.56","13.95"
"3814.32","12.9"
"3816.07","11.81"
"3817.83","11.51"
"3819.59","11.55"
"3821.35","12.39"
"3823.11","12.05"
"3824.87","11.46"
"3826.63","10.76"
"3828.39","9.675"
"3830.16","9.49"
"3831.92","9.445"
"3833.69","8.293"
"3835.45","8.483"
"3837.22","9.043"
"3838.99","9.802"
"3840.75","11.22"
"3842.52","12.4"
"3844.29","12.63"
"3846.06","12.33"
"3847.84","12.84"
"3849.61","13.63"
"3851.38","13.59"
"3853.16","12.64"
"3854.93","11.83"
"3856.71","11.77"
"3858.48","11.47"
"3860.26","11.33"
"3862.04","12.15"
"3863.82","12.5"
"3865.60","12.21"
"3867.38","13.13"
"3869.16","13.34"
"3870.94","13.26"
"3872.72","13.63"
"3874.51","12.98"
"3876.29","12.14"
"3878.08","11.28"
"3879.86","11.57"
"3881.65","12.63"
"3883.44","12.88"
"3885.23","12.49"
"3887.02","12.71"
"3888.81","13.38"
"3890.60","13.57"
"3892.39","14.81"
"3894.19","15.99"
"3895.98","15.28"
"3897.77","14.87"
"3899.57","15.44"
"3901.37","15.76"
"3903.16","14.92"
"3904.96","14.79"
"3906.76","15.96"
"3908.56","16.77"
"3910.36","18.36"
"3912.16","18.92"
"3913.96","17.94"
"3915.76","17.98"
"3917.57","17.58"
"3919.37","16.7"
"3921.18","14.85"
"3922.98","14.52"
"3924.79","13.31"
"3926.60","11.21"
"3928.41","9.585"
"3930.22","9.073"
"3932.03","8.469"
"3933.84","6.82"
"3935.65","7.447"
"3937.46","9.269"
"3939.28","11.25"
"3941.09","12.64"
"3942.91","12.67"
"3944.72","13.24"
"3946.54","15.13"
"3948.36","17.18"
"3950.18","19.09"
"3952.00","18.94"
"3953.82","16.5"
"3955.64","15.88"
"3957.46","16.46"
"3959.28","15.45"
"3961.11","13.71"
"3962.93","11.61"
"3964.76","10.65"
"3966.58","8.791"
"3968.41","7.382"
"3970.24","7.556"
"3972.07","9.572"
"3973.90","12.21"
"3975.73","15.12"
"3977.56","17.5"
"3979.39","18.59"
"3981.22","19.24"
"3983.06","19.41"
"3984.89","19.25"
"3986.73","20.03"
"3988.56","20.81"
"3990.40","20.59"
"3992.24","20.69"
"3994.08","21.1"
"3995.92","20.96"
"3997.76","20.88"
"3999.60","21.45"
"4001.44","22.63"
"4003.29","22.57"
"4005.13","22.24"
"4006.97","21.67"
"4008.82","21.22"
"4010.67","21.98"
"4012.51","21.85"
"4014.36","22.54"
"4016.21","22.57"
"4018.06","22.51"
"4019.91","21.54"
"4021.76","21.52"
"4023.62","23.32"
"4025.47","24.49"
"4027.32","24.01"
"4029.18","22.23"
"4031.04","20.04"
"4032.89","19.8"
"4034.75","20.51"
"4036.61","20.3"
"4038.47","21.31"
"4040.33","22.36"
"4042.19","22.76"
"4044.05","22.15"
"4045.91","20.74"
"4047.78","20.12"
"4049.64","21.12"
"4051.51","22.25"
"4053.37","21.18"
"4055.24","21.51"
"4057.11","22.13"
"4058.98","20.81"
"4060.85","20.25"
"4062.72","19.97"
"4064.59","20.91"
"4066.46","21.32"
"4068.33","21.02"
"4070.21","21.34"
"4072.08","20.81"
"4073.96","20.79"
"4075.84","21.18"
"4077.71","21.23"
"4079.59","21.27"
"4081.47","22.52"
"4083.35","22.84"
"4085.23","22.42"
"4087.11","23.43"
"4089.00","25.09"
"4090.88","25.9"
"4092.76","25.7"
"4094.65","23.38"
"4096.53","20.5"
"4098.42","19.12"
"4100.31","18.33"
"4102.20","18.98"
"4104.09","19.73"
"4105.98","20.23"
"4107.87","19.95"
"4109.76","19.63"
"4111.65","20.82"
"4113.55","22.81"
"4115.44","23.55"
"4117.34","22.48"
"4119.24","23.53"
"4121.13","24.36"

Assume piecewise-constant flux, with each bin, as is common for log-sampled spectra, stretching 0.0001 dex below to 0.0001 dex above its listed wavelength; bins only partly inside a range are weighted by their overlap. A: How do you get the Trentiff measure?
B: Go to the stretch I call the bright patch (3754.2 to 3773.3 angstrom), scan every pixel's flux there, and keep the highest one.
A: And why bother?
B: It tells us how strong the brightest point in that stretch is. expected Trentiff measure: 13.54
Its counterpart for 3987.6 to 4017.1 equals 22.63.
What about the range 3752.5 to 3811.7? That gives 15.96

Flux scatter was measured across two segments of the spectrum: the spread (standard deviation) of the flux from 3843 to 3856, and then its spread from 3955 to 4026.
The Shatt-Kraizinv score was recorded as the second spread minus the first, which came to 4.2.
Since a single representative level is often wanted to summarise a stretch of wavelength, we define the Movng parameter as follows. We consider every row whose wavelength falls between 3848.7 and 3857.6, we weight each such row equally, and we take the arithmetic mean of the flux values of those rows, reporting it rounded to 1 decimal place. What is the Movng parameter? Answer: 12.7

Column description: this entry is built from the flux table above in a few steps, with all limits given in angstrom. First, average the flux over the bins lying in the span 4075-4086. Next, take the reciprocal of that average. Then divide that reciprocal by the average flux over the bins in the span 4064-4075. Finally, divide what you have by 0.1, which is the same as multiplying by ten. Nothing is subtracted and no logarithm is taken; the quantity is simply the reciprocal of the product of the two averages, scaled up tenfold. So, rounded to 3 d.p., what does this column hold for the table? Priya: 0.022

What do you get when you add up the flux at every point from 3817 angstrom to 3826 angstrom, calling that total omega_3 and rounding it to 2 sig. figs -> 59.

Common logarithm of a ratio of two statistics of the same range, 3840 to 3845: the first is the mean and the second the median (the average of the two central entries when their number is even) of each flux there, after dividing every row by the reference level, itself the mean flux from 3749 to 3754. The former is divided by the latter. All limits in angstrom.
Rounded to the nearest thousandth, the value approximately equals -0.011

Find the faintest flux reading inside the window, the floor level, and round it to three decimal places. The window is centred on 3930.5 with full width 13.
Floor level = 6.820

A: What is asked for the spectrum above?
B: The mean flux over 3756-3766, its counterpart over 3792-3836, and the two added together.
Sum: 23.7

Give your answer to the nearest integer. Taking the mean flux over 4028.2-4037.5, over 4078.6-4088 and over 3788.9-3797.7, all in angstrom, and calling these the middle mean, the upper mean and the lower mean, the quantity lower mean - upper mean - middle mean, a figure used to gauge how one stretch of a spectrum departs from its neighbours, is -32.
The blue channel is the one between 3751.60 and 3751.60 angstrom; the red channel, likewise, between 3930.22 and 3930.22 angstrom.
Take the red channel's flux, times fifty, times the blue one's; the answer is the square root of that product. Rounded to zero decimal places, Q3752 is 67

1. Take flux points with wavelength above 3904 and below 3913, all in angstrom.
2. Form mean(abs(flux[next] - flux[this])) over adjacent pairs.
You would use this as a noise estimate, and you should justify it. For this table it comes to 1.0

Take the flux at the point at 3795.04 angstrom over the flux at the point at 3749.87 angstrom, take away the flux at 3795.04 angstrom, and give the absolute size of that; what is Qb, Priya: 11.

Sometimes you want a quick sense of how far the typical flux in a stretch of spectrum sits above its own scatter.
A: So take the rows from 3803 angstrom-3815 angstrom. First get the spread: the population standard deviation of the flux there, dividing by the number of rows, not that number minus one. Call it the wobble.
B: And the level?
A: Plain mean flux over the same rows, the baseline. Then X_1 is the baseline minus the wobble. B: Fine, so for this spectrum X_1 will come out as 13.2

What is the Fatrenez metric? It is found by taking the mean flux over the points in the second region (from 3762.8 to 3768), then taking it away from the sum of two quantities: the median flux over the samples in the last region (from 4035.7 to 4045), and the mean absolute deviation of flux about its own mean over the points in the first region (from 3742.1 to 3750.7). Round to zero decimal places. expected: 10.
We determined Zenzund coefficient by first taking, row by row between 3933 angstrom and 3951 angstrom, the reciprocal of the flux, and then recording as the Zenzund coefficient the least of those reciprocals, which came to 0.052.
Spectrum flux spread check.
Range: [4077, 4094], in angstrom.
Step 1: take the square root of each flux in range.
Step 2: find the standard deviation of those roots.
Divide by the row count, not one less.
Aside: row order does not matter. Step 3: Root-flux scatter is 0.17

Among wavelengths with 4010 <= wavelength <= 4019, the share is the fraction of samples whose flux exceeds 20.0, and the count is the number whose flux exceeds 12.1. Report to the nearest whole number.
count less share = 4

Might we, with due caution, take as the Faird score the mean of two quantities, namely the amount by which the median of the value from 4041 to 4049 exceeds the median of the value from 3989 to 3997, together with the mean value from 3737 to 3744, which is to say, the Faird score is 5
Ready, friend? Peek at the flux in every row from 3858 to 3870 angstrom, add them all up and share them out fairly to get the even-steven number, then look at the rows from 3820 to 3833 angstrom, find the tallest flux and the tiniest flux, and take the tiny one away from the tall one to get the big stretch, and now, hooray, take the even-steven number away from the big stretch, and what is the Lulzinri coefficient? -9.4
